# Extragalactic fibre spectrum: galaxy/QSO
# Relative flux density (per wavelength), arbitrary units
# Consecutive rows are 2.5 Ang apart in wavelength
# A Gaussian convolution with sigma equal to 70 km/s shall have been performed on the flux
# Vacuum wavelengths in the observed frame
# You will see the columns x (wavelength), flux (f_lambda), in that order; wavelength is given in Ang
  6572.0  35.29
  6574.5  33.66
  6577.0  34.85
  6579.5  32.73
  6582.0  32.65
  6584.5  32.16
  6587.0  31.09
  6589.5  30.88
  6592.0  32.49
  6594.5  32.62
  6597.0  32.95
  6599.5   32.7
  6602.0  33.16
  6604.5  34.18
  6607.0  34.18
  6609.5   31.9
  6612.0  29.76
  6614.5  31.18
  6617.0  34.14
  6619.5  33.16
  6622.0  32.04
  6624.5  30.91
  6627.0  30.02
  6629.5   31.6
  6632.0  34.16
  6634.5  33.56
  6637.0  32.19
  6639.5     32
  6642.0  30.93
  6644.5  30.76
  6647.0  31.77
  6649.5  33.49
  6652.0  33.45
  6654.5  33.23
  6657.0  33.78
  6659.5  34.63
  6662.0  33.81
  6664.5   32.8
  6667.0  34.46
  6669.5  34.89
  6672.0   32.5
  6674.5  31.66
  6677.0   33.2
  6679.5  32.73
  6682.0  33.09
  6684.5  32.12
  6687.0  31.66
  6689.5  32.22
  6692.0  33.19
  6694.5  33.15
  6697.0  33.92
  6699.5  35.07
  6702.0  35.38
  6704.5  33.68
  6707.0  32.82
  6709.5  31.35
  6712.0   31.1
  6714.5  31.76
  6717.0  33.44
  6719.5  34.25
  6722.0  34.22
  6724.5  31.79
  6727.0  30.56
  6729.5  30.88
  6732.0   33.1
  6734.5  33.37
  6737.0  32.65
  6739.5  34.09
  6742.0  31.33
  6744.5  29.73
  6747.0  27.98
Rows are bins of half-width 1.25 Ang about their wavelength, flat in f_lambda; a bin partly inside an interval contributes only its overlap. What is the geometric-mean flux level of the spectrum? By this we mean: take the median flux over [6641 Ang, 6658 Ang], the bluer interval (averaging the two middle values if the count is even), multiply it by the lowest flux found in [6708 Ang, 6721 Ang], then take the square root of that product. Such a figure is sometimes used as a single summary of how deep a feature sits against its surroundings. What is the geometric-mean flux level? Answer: 32.1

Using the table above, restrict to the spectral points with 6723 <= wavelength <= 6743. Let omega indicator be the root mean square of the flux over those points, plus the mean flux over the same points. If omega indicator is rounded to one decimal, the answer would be 64.5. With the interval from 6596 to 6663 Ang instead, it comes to 65.2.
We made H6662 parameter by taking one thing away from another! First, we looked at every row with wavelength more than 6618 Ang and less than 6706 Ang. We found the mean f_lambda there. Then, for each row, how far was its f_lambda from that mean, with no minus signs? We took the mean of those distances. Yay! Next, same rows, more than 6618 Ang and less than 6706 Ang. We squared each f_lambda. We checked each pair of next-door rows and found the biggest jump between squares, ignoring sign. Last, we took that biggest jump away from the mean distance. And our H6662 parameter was -167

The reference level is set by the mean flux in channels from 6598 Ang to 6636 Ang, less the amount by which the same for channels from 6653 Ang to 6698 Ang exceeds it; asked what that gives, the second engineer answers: 31.7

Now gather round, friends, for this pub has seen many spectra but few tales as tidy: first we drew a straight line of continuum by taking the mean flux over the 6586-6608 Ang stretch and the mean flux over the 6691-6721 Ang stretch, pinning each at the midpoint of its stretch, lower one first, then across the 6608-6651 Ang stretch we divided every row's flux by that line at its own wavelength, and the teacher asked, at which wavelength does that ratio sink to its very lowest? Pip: 6612.0 Ang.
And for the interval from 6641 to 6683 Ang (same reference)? 6644.5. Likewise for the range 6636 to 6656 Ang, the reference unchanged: 6644.5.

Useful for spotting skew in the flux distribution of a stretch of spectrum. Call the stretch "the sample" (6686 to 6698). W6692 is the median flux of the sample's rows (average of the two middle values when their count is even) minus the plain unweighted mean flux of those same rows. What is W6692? 0.32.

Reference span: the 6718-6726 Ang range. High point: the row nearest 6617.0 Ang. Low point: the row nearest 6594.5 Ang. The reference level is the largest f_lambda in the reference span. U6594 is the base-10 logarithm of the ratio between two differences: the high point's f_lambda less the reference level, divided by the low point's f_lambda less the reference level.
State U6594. -1.2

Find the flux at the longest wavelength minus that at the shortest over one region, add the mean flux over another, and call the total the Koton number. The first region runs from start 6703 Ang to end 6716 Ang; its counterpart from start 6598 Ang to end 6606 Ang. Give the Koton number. 31.4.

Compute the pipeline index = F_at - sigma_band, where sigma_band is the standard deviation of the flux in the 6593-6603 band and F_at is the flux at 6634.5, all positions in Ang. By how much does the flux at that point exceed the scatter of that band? 33.3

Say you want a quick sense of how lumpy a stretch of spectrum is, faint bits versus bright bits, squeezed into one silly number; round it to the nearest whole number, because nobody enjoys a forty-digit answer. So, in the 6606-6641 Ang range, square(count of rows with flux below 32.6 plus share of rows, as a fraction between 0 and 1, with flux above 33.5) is 86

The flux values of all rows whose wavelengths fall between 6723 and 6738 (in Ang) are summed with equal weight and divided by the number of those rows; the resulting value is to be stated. 32.1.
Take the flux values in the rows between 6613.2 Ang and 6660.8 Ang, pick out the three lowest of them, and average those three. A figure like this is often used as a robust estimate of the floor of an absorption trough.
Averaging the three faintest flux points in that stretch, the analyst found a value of 30.6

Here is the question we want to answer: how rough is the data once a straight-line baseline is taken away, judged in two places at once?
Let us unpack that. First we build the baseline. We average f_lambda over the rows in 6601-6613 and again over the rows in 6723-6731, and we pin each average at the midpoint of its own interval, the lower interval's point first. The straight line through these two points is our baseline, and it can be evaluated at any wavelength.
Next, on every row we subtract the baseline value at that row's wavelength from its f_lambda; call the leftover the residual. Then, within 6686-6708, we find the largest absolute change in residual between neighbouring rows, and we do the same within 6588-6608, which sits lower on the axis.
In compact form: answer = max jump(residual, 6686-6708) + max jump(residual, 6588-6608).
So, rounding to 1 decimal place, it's 3.3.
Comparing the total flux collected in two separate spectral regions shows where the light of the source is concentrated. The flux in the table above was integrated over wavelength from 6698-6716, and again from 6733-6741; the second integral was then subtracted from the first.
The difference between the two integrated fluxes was 328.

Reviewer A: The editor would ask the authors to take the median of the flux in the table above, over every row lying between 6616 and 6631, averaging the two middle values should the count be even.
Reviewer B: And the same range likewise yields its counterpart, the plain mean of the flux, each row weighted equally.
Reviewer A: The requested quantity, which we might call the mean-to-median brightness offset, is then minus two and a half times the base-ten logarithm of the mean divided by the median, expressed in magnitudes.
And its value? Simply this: -0.005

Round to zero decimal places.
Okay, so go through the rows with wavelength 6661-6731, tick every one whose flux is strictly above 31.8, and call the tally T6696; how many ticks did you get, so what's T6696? 20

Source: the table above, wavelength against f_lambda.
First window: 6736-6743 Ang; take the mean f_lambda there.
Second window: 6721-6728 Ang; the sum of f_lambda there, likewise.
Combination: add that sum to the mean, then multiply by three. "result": 388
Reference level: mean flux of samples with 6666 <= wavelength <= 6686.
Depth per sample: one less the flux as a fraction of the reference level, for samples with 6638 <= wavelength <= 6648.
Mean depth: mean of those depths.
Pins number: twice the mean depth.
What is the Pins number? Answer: 0.10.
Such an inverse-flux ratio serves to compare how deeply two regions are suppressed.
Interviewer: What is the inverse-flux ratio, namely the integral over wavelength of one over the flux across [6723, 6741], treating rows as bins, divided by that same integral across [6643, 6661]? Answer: 1.02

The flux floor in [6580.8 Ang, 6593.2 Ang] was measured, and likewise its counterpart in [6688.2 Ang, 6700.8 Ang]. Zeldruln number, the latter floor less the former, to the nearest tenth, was 1.3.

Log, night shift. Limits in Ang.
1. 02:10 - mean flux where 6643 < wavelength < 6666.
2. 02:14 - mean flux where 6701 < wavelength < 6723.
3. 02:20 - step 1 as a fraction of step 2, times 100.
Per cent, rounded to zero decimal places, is 100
